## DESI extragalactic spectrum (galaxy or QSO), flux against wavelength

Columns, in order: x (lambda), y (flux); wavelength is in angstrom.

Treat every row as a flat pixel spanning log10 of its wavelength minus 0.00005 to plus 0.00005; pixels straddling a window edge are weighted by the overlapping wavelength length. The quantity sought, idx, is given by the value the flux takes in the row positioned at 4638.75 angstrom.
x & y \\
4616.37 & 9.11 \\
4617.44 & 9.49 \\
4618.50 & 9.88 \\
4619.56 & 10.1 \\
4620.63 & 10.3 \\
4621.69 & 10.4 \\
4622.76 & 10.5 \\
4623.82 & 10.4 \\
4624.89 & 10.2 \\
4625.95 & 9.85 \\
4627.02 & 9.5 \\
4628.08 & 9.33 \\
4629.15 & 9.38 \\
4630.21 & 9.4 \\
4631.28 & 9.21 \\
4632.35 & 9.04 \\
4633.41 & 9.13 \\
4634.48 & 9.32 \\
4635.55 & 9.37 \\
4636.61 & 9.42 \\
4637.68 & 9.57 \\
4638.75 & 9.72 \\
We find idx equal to 9.72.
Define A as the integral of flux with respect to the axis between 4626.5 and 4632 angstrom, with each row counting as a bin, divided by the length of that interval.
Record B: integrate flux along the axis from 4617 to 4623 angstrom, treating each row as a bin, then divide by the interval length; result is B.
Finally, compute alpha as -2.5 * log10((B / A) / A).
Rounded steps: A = 9.4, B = 10.1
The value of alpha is 2.34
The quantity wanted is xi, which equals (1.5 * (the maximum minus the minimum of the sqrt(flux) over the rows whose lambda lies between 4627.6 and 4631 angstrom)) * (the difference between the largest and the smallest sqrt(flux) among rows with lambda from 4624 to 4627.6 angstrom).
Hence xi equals 0.0019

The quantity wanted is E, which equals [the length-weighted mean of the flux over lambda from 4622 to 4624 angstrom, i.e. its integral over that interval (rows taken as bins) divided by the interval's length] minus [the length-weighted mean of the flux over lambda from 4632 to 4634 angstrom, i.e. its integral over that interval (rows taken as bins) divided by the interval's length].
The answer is 1.3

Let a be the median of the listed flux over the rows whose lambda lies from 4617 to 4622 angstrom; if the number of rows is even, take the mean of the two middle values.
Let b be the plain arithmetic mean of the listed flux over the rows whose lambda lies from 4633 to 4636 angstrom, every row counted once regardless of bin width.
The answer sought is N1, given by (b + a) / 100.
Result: 0.194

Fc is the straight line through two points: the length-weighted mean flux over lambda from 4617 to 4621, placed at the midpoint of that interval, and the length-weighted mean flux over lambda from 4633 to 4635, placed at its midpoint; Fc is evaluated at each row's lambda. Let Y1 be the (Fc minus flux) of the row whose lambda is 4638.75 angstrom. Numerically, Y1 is -0.73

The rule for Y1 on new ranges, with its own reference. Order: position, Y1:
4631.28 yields 0.14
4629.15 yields 0.07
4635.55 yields -0.23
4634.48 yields -0.13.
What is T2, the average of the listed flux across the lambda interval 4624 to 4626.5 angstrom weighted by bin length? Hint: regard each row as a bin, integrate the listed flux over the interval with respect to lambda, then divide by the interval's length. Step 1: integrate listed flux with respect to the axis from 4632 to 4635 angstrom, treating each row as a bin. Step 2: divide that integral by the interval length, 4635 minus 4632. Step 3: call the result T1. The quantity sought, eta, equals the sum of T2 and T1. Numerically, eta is 19.2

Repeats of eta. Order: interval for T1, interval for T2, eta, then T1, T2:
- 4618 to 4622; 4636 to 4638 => 19.7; 10.2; 9.51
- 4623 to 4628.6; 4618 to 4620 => 19.9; 9.9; 10.00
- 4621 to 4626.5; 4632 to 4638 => 19.6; 10.3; 9.32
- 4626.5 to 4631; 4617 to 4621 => 19.3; 9.4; 9.94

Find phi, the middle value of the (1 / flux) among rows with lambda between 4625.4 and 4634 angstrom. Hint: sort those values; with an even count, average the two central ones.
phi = 0.107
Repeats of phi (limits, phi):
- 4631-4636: 0.109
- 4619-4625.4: 0.097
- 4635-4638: 0.106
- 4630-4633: 0.109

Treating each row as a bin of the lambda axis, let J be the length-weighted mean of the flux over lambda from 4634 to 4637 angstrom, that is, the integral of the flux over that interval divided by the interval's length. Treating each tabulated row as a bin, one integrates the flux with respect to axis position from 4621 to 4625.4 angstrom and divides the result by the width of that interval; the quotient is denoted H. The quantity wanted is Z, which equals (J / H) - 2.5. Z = -1.59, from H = 10.4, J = 9.4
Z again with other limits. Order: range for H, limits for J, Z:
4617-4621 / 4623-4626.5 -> -1.48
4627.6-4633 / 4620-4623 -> -1.38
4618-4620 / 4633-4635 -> -1.58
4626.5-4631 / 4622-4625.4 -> -1.40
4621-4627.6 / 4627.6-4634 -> -1.59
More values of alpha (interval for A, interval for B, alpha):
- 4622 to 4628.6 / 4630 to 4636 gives 2.58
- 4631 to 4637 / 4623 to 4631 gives 2.36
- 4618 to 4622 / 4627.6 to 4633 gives 2.62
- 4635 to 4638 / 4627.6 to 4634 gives 2.46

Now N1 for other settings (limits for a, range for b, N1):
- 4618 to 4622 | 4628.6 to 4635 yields 0.194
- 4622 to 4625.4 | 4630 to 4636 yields 0.196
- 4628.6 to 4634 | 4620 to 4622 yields 0.196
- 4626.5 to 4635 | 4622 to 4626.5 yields 0.196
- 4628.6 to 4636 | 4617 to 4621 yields 0.193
